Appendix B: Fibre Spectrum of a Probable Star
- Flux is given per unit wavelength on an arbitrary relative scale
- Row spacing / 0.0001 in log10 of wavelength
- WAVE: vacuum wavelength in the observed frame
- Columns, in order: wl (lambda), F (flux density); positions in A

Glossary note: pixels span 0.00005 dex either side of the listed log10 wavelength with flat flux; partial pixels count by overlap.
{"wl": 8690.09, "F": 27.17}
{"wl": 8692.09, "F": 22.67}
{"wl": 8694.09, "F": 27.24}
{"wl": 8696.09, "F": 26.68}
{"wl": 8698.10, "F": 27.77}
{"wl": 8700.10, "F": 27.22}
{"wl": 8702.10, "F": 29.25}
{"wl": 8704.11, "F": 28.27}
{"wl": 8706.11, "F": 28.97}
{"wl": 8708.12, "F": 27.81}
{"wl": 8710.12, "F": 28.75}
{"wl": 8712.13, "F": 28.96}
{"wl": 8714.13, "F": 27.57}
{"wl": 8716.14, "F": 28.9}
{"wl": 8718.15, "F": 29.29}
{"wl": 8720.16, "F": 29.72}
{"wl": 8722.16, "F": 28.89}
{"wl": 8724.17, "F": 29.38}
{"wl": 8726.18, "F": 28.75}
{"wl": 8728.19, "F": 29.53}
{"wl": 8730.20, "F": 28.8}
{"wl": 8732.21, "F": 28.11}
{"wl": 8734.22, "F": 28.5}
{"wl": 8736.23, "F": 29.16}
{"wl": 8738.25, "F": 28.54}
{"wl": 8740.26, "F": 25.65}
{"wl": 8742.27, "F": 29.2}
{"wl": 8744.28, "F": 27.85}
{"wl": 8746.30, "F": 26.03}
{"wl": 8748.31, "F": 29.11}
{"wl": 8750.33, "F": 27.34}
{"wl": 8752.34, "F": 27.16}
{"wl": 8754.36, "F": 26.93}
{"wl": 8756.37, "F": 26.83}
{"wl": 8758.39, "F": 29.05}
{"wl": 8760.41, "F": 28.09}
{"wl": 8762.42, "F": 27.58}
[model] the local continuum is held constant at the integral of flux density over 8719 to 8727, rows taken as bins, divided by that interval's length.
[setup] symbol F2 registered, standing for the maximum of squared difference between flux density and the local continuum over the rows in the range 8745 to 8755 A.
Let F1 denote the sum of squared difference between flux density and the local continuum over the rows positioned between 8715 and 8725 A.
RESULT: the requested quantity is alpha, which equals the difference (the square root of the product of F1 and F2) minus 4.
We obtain -1.8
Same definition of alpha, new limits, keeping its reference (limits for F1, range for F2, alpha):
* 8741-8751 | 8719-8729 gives -2.0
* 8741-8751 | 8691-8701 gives 21.7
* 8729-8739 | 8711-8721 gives -1.5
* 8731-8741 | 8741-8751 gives 8.2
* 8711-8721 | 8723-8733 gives -2.1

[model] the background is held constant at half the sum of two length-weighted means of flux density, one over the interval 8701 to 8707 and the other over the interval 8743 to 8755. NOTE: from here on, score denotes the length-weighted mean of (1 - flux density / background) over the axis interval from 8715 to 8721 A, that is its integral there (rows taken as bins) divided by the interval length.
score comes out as -0.04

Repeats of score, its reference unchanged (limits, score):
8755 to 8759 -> 0.01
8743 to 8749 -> 0.02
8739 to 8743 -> 0.03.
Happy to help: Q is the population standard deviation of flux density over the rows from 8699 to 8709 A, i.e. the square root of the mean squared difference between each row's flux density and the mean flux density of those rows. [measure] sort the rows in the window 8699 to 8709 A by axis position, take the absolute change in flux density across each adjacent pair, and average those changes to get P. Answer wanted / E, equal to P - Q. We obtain 0.5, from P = 1.2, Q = 0.7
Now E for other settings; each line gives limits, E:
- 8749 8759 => -0.1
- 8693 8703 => 0.2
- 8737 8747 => 1.0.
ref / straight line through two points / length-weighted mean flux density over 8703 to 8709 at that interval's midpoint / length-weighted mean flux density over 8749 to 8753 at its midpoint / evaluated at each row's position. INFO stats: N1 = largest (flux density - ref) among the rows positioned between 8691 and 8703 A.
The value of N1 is 0.82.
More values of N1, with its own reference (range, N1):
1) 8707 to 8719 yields 1.20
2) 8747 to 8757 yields 1.65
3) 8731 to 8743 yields 1.61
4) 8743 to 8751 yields 1.65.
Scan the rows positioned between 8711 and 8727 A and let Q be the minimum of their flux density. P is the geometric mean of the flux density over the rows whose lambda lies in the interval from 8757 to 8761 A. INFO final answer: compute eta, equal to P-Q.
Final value 1.00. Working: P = 28.6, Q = 27.57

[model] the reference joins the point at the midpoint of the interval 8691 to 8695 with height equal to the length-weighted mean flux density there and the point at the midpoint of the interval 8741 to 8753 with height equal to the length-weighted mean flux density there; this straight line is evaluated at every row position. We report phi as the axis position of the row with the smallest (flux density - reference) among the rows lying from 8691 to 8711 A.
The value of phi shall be 8692.09 A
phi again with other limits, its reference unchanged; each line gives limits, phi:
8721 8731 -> 8730.20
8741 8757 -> 8746.30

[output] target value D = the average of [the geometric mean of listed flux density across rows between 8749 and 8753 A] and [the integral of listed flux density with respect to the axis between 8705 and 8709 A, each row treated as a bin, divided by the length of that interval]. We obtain 27.8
